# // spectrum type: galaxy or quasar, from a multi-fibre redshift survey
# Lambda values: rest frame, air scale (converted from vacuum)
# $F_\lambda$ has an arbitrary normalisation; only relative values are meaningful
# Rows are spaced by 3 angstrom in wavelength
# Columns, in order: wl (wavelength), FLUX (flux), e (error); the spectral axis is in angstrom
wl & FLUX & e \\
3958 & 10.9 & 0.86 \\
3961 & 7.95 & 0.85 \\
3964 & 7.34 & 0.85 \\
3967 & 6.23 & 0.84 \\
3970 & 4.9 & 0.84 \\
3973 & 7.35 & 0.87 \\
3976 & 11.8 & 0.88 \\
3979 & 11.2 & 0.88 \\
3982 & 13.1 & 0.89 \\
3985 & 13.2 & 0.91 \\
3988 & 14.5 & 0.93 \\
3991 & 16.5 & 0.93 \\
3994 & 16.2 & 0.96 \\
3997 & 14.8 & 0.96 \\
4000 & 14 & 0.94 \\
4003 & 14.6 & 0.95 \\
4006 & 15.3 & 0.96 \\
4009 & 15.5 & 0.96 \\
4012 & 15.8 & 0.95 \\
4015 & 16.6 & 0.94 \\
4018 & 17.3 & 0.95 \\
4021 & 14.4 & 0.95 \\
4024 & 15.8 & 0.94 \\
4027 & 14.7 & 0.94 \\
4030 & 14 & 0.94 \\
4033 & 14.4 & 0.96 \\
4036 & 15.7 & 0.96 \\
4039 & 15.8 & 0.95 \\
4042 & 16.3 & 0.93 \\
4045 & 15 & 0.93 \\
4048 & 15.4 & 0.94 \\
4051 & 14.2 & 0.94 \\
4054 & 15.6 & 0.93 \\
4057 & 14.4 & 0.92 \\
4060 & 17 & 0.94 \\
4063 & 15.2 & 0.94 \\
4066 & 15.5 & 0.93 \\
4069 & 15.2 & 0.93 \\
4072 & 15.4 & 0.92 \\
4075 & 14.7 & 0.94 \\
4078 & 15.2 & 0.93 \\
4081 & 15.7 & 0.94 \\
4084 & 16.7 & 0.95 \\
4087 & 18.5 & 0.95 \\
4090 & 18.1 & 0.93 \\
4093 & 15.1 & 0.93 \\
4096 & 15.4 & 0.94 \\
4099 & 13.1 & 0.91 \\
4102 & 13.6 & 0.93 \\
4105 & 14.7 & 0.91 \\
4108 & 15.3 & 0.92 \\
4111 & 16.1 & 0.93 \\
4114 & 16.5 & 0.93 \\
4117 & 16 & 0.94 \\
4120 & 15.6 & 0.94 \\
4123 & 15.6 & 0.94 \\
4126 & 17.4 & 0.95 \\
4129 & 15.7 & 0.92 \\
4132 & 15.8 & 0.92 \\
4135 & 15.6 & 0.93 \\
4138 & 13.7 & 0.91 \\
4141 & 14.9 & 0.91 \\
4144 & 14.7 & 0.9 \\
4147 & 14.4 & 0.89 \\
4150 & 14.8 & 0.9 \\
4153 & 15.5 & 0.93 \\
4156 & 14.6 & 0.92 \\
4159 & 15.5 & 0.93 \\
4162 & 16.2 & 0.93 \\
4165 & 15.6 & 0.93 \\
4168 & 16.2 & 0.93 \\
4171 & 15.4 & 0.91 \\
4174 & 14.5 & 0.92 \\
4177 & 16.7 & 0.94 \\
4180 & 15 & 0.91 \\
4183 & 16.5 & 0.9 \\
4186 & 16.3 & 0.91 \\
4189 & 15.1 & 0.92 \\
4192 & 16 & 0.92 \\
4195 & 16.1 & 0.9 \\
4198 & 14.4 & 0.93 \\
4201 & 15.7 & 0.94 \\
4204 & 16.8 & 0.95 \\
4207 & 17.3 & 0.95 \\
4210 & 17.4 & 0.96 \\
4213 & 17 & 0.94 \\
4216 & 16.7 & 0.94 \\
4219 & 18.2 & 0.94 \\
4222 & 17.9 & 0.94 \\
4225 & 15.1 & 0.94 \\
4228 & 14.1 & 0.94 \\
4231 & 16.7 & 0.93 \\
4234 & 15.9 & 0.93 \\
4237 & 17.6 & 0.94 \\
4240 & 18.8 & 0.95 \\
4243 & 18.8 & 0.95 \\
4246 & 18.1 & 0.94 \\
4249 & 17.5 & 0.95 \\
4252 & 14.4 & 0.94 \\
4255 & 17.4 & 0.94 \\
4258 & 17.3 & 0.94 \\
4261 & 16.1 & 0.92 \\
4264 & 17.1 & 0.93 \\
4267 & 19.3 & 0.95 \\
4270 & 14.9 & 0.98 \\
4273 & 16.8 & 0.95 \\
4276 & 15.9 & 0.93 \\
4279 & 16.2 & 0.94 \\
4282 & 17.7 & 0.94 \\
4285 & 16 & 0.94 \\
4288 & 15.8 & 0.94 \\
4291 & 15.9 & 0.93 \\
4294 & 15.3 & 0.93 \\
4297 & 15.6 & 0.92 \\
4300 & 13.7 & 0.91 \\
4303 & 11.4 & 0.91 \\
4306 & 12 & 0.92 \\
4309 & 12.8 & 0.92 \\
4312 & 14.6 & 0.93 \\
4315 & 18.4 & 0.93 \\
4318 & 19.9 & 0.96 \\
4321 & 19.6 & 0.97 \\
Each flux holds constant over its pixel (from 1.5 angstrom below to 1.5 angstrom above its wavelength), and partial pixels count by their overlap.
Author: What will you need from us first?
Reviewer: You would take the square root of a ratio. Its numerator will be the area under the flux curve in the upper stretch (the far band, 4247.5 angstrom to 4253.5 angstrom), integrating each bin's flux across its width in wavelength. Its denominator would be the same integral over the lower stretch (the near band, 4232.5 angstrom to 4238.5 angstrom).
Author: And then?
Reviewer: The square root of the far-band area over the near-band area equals 0.98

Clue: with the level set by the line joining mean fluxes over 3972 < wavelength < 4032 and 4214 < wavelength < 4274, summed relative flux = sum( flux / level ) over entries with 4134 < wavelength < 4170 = 11.4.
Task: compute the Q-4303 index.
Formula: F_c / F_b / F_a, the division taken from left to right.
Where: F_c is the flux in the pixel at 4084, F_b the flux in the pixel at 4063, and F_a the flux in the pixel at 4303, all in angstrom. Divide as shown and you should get 0.10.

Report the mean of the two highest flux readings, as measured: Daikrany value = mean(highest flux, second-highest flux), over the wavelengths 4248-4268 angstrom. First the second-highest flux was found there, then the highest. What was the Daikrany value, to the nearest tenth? 18.4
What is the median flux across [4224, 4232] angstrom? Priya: 15.1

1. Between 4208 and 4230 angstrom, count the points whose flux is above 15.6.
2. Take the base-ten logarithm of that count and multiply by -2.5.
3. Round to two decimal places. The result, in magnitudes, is -1.75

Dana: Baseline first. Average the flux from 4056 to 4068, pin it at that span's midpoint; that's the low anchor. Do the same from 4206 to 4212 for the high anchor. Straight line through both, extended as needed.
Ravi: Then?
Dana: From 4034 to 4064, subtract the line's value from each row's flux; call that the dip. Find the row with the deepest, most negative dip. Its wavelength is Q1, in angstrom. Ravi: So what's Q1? 4051 angstrom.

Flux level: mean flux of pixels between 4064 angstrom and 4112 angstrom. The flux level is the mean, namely 15.5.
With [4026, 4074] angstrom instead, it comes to 15.2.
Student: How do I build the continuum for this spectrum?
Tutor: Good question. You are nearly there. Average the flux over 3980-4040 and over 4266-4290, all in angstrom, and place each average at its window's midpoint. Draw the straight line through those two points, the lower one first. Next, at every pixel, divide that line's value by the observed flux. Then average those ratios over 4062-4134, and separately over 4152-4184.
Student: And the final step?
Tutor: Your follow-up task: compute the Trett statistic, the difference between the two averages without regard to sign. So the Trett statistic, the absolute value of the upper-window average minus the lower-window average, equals 0.025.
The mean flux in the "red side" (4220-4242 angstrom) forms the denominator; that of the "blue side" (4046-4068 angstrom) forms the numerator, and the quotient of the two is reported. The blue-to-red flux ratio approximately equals 0.92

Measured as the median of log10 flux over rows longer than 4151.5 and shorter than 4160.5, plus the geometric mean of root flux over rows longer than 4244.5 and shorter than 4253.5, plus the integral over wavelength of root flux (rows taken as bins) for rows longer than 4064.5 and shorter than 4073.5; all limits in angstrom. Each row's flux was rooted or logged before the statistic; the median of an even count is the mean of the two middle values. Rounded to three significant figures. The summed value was 40.5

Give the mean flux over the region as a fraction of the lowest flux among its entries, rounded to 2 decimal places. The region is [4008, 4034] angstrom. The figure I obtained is 1.10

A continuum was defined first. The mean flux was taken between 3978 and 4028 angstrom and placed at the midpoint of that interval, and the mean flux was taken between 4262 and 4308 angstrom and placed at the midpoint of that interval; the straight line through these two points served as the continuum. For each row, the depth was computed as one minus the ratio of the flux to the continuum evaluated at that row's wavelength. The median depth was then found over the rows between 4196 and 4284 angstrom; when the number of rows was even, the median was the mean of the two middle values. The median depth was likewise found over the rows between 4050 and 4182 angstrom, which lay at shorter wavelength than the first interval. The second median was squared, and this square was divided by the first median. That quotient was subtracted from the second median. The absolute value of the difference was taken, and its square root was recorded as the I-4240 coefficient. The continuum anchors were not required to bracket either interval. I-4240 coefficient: 0.12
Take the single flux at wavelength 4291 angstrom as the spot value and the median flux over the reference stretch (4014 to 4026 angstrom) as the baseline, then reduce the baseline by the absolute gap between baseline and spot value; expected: 15.9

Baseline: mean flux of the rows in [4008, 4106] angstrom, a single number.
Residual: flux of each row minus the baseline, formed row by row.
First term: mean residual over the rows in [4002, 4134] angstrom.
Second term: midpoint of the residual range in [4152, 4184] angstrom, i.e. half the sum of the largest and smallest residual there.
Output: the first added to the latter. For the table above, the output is 0.23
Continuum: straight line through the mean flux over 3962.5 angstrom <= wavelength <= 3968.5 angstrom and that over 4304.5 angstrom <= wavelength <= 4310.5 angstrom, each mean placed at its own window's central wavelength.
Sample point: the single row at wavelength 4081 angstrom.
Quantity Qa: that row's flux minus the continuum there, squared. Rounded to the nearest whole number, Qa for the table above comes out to 49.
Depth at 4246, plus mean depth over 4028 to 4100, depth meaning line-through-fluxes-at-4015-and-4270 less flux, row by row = -2.3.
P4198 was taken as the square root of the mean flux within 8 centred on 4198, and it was 3.92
